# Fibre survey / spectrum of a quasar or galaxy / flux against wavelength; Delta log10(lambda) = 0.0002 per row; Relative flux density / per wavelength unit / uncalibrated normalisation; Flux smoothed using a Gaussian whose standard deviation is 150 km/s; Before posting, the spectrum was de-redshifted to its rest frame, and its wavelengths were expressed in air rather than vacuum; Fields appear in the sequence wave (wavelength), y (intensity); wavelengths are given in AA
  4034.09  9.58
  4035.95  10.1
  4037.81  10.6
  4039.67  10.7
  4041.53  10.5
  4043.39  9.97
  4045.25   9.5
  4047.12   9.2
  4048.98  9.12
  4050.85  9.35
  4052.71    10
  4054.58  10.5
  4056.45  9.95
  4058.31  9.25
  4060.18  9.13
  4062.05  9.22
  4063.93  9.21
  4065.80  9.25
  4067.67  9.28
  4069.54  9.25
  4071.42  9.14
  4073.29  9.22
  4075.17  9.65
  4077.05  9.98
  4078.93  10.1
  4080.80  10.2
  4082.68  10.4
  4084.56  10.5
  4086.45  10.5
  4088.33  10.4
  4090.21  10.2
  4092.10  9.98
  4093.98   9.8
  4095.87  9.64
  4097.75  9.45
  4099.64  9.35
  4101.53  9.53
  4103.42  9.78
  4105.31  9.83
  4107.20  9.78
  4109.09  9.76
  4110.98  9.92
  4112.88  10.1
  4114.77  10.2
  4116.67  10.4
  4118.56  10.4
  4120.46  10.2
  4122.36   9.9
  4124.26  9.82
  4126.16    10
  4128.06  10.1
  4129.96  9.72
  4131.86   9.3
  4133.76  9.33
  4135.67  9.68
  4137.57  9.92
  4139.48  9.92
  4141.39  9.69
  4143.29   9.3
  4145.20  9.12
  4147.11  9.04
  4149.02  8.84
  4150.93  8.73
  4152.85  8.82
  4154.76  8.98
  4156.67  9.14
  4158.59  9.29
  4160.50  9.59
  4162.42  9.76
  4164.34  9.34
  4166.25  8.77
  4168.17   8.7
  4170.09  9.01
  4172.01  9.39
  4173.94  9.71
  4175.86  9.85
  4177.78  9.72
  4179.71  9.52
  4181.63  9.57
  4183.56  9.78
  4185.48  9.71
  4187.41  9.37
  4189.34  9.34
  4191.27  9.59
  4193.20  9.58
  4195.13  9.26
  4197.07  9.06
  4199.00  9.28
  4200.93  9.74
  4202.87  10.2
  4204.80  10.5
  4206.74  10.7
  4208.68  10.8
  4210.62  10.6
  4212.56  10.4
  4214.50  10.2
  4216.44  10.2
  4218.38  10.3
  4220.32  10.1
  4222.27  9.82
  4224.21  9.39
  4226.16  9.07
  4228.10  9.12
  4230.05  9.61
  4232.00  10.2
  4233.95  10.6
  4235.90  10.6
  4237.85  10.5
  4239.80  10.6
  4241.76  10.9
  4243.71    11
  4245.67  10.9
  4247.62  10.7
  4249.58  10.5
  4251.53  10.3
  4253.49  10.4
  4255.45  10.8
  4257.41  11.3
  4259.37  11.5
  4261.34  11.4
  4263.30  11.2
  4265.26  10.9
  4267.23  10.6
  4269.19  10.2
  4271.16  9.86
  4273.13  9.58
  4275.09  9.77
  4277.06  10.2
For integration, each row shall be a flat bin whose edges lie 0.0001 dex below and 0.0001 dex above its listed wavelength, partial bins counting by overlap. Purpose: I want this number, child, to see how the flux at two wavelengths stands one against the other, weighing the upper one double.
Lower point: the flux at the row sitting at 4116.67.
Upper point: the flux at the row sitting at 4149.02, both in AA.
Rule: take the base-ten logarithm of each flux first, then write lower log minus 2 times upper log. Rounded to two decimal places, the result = -0.88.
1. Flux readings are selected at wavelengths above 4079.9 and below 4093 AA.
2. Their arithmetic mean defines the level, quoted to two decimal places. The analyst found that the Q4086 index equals 10.31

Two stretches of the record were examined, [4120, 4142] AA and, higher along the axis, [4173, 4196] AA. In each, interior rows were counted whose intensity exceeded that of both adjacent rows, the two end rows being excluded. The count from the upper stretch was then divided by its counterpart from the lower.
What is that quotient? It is 3.0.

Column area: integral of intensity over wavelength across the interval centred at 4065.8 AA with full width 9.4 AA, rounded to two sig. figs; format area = 87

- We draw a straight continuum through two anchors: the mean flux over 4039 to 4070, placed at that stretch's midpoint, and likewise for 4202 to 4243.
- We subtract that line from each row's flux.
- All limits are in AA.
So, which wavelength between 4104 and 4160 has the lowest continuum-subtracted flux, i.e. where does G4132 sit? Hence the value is 4150.93 AA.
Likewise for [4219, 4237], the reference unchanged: 4226.16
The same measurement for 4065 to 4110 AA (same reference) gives 4071.42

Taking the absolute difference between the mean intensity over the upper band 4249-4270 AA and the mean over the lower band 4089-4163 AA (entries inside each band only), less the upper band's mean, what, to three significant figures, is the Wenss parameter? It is -9.65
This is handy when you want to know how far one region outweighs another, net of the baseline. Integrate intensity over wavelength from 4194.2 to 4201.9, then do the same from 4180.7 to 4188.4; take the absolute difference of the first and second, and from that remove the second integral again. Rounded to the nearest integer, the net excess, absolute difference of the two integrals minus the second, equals -72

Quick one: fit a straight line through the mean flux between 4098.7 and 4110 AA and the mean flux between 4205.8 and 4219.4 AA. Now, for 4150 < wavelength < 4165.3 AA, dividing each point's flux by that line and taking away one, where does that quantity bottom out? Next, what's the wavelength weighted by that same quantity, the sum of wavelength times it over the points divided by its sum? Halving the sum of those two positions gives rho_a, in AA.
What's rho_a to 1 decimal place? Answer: 4153.6 AA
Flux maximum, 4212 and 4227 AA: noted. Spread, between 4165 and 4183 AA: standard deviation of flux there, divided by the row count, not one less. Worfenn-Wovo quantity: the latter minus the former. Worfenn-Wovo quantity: -10.0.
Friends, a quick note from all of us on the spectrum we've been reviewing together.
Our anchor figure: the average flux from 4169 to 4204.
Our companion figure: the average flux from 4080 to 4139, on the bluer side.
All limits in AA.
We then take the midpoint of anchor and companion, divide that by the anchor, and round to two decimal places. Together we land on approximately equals 1.02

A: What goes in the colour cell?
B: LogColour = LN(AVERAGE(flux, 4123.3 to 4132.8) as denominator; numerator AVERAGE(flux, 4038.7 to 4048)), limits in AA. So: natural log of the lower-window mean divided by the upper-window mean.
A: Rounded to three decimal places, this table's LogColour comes 0.019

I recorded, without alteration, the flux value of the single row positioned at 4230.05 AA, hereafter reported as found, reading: 9.61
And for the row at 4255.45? 10.8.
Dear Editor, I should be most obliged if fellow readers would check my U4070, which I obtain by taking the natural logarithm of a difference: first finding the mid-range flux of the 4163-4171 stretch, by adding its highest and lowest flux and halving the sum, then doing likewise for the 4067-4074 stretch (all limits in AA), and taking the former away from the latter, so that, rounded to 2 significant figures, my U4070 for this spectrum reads -1.7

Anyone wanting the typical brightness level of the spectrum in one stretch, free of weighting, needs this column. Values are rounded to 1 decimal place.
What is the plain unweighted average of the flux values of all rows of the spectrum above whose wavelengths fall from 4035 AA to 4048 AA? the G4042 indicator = 10.1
